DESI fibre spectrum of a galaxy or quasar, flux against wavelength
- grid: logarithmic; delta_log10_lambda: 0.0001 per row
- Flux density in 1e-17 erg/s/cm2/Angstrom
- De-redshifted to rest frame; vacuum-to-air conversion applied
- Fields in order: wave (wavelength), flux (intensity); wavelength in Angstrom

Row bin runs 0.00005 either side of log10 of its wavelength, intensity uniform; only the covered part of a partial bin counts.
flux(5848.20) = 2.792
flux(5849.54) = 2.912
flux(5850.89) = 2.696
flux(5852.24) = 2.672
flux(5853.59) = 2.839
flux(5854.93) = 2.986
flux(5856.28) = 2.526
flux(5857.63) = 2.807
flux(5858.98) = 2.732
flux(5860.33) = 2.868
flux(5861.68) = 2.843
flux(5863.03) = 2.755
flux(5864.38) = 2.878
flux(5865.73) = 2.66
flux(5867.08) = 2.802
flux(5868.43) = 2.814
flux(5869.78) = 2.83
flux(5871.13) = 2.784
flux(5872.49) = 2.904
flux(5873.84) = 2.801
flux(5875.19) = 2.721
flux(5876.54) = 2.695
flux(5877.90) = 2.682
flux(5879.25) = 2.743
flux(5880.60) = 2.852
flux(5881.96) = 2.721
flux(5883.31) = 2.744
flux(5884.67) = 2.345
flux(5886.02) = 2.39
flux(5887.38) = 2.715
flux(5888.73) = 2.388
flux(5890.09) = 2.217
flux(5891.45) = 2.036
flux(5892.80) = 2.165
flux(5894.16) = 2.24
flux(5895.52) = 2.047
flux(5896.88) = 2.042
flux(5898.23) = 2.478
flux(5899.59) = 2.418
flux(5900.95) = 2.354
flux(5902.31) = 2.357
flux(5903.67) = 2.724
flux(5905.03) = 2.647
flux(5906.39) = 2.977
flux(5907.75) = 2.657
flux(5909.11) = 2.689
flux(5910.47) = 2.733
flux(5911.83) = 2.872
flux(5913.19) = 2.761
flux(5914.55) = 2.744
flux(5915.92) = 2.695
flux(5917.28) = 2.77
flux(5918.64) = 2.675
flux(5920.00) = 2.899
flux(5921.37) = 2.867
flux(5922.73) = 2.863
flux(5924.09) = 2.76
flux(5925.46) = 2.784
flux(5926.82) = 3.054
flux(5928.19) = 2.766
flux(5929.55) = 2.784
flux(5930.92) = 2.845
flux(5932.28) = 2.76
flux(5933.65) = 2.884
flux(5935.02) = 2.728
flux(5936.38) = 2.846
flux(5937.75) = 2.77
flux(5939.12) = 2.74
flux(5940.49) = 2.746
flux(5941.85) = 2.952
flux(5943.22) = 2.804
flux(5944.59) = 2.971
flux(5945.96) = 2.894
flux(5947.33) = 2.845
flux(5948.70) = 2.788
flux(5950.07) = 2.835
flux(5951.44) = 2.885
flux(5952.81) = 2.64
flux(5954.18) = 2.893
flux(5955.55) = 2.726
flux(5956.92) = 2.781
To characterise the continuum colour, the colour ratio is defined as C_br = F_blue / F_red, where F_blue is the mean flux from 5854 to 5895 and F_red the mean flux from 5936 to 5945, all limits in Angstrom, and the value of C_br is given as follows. 0.94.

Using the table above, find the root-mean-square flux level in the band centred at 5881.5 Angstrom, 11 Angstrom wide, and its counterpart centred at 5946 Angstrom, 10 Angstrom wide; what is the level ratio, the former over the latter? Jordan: 0.92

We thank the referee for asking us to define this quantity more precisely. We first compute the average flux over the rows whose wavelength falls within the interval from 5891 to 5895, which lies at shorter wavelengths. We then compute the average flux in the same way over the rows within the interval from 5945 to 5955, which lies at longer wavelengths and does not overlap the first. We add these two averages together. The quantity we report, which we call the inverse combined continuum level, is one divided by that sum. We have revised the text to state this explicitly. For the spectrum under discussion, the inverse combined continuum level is 0.201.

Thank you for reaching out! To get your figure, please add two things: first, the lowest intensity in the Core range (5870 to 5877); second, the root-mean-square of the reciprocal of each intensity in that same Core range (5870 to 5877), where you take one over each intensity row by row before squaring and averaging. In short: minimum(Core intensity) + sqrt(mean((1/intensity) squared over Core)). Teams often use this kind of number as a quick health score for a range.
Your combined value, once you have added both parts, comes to 3.05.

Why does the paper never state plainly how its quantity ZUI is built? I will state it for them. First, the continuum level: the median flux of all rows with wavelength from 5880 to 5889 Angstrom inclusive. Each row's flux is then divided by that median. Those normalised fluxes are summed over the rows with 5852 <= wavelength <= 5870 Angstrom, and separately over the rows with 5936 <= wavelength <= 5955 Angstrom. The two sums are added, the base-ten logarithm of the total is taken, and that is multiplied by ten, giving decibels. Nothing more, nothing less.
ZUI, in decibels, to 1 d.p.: 14.6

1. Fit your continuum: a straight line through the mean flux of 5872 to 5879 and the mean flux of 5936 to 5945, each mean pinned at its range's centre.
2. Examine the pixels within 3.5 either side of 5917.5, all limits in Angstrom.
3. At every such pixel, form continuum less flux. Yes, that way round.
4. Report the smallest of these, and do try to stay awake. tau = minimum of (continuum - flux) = -0.09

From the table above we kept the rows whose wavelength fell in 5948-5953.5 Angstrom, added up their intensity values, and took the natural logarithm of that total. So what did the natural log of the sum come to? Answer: 2.41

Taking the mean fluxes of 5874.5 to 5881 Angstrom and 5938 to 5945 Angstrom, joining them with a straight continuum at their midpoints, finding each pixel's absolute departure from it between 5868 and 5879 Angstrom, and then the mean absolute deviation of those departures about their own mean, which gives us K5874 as 0.036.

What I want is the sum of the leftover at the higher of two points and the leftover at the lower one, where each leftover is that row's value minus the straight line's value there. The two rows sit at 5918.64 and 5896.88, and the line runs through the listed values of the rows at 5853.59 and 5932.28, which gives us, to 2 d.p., -0.85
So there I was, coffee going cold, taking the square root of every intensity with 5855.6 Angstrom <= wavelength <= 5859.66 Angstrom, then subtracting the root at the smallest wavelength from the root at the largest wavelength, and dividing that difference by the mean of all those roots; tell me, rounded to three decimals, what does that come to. 0.039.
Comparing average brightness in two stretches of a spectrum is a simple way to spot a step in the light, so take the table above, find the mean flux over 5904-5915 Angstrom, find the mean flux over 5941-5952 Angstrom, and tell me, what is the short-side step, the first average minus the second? -0.1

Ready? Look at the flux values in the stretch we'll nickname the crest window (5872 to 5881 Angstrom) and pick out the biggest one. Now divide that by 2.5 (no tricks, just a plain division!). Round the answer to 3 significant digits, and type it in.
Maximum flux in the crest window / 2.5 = 1.16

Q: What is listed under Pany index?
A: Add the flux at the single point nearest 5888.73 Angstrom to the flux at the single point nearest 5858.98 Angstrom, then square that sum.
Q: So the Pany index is 26.2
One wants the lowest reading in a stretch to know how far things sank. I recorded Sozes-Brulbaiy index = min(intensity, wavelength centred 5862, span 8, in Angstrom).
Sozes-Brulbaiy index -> 2.66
